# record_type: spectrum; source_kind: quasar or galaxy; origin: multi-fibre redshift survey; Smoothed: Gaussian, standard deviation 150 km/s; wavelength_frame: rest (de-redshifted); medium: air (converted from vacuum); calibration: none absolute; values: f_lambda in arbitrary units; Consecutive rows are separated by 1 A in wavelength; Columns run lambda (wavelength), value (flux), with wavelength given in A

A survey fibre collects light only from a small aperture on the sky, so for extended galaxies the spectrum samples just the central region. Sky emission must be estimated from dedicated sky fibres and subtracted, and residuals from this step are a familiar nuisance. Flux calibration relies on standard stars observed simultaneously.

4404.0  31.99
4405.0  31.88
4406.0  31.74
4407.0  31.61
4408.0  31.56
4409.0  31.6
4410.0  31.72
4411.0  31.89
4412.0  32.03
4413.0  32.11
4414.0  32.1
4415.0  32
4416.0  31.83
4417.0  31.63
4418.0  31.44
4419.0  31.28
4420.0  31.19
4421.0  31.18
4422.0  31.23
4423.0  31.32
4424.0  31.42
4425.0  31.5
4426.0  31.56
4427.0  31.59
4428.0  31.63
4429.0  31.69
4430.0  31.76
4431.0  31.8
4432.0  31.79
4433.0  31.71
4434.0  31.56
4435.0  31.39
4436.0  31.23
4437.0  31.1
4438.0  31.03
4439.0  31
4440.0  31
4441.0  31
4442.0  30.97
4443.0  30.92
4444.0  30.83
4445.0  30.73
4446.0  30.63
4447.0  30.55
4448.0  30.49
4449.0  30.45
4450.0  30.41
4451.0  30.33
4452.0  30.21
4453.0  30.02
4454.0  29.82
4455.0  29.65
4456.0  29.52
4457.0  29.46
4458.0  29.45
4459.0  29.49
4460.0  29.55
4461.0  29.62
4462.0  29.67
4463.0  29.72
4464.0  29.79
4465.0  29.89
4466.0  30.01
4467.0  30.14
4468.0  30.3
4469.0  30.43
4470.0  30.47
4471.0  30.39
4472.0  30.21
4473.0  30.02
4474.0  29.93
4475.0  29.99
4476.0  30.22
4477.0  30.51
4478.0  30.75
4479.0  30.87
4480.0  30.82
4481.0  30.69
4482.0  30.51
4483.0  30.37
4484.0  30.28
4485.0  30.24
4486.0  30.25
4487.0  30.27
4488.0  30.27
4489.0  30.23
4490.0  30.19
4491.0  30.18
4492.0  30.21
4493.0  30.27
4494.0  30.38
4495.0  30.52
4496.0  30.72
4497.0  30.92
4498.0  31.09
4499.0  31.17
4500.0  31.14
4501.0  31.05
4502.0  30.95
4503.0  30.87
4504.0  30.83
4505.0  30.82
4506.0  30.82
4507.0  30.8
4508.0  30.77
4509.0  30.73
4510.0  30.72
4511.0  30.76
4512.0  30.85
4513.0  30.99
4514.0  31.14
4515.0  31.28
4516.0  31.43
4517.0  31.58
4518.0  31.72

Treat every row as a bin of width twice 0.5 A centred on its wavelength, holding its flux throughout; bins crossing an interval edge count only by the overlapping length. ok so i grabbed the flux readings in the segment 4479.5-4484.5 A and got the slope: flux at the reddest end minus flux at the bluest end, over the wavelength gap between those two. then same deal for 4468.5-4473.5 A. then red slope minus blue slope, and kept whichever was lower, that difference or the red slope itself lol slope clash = -0.135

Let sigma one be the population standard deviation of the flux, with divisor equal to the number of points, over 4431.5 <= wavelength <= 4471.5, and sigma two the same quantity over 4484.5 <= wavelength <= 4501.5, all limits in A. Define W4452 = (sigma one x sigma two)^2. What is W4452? 0.0602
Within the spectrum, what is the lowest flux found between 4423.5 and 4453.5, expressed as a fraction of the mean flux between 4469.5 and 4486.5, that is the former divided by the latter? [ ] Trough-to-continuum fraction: 0.99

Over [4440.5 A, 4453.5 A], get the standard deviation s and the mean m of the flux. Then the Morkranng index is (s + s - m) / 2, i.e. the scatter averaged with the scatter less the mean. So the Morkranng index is -15.0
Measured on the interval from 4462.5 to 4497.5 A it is -14.9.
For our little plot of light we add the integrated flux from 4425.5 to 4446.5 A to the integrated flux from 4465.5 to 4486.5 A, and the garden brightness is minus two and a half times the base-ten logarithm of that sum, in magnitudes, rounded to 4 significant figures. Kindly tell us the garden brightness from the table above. -7.780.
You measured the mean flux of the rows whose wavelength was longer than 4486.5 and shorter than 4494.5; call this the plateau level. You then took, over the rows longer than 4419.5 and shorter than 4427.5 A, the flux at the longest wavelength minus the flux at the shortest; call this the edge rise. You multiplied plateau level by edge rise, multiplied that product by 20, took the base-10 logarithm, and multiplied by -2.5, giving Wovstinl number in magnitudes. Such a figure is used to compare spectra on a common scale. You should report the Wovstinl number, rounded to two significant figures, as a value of -6.0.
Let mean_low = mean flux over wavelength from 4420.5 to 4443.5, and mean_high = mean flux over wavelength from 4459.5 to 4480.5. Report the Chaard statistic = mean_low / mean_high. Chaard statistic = 1.04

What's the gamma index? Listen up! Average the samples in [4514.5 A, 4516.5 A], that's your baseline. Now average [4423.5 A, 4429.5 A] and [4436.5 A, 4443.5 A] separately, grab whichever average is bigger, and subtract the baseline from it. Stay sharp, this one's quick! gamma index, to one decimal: 0.2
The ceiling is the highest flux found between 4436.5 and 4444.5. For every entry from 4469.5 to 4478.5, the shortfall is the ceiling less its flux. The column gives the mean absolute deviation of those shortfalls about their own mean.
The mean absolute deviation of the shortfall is 0.225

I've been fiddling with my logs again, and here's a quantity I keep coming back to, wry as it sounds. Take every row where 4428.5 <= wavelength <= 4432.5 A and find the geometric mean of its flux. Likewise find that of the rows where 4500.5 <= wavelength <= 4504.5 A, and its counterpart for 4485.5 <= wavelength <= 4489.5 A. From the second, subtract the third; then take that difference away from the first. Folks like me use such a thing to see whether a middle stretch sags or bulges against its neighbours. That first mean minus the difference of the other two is 31.1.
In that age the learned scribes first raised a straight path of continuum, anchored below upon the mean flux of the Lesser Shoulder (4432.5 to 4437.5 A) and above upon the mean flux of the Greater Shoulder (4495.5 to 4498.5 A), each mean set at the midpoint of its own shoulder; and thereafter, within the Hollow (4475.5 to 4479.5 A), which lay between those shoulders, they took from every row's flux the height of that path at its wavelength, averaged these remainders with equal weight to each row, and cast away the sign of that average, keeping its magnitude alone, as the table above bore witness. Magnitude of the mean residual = 0.5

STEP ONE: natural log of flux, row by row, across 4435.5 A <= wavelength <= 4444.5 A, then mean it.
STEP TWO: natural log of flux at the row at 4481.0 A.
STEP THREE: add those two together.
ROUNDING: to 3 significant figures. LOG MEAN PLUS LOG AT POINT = 6.86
